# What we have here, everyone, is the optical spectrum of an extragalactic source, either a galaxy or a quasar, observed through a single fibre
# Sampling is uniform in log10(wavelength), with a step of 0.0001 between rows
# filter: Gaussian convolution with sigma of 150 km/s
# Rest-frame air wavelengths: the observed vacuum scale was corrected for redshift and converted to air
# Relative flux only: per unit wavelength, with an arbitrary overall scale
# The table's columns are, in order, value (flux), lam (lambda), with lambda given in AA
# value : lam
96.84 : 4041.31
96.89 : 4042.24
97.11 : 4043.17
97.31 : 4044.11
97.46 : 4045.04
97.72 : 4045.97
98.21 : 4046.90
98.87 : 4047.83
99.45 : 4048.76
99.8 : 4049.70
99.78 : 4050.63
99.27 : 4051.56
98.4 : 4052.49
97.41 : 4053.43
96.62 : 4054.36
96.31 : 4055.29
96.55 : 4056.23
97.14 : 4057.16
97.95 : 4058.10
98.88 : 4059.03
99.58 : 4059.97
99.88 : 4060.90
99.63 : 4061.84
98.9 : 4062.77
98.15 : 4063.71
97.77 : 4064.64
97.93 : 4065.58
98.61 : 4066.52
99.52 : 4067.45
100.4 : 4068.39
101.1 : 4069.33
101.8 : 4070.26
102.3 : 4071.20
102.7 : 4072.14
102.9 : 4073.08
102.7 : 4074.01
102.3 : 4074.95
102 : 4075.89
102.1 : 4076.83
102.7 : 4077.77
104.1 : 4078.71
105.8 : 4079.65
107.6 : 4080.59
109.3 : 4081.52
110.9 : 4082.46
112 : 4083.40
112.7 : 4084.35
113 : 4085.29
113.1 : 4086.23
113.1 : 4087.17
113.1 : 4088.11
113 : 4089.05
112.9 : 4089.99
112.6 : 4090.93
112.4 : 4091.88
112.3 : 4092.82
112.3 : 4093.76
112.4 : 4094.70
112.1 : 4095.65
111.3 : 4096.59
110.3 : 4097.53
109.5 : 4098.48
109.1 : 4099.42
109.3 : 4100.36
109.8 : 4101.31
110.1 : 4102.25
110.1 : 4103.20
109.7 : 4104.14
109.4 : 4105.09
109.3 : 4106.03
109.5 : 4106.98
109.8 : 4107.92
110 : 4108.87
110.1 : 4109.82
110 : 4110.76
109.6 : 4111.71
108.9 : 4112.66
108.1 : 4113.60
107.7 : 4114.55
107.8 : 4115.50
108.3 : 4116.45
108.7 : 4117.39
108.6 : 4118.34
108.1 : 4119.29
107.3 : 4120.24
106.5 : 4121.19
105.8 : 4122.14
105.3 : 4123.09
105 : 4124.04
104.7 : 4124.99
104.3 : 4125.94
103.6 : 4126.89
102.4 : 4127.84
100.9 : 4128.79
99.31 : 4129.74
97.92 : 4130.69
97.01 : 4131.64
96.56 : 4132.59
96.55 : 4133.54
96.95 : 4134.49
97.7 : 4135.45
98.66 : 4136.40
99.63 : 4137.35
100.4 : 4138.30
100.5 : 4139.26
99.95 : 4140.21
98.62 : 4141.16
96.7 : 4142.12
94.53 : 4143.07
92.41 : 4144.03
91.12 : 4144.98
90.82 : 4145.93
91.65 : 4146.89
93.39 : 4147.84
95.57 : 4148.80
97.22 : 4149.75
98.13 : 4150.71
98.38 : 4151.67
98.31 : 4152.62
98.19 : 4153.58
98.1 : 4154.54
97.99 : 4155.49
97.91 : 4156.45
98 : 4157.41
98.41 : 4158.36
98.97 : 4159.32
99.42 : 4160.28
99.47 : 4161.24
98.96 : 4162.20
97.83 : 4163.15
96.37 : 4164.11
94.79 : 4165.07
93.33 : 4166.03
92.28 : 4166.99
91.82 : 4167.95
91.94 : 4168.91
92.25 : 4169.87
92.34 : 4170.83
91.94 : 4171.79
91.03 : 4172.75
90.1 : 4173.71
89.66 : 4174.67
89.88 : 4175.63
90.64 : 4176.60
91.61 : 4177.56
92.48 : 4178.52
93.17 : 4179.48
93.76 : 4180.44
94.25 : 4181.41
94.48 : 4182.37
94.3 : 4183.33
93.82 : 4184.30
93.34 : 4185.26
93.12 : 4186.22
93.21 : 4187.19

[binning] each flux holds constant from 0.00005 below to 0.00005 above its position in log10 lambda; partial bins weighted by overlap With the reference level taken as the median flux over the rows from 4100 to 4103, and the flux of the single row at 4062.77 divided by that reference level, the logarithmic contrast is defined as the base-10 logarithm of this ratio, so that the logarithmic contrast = -0.05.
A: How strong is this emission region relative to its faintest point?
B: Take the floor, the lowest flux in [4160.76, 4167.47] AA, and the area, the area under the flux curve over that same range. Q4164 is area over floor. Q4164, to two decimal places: 6.99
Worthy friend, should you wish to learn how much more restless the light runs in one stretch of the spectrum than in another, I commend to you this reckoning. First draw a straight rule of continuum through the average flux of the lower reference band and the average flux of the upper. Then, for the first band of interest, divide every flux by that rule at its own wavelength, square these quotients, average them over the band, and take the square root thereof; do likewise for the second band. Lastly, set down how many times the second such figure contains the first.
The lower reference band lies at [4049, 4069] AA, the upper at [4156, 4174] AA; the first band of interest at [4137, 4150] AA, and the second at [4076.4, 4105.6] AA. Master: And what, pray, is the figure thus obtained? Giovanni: 1.13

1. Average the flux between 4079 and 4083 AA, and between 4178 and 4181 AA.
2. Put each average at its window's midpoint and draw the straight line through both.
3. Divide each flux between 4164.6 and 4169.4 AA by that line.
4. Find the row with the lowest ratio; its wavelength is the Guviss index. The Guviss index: 4167.95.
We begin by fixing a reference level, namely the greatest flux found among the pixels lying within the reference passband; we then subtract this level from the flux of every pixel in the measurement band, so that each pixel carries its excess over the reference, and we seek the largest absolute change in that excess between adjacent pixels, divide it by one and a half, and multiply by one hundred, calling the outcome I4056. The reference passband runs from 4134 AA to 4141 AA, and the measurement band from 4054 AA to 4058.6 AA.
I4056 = 54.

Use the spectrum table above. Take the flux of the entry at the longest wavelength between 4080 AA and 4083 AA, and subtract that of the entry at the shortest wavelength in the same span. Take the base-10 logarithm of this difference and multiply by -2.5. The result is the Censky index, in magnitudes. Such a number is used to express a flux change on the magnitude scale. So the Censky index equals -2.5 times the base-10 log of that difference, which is -1.3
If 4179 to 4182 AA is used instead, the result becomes -0.1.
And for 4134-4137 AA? -0.6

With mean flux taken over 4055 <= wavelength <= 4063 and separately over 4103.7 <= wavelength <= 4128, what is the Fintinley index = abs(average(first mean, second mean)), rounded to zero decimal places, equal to 103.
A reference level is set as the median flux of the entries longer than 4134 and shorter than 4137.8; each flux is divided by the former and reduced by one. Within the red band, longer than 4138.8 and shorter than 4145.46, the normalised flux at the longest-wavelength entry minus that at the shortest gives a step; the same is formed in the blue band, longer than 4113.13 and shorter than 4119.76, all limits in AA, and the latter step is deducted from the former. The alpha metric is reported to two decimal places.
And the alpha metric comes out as -0.10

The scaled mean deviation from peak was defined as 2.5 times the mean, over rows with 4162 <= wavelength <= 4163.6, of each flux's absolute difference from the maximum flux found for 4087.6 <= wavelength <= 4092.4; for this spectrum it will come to 37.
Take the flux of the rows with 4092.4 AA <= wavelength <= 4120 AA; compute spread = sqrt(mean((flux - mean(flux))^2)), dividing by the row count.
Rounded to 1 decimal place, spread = 1.3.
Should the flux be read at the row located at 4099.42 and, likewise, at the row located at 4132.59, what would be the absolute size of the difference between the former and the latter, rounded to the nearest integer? 13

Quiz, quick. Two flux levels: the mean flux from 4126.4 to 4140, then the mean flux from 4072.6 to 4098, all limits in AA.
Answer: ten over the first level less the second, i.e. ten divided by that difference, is -1.0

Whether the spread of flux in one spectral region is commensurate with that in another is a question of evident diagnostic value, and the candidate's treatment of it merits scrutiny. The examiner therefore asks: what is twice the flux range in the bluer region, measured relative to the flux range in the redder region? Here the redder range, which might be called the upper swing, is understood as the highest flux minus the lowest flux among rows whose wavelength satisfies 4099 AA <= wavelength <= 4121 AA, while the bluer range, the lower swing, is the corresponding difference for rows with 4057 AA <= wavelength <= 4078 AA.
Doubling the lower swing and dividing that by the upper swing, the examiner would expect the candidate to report 4.1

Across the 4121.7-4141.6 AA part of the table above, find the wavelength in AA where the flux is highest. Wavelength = 4122.14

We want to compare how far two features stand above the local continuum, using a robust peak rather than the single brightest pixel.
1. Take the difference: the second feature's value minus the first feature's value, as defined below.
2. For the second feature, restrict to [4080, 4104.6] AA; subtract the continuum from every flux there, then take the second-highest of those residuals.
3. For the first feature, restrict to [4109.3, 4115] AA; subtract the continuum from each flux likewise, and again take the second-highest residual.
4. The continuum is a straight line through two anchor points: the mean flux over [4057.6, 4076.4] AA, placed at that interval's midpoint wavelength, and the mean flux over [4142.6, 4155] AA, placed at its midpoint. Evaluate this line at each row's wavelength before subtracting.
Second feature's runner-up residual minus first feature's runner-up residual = 1.7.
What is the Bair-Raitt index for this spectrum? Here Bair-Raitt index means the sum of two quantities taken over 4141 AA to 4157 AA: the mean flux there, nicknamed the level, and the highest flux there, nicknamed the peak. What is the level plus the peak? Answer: 194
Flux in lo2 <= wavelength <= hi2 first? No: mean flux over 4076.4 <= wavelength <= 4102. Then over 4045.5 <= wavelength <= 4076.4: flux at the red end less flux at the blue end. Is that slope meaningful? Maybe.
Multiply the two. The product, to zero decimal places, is 472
